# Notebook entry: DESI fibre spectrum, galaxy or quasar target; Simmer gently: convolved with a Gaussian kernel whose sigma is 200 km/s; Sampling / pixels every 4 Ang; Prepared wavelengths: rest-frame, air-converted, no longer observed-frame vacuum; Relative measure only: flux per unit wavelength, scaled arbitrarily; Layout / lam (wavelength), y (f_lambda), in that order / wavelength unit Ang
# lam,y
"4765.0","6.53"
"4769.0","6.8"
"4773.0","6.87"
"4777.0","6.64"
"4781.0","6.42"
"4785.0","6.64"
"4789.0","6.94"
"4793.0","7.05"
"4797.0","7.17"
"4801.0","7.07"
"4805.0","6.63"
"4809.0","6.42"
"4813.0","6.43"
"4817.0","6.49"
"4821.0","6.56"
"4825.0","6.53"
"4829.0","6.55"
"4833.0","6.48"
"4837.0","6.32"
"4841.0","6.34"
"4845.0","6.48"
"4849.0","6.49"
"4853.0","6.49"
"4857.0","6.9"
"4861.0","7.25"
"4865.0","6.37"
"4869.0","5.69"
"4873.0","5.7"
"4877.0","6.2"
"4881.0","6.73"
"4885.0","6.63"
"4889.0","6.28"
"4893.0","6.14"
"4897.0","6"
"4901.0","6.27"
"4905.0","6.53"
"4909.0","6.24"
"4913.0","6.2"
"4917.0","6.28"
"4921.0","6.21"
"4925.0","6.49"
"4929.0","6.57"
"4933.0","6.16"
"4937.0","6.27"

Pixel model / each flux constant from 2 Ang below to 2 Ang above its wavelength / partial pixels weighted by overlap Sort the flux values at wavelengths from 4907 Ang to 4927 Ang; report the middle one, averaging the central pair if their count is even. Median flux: 6.24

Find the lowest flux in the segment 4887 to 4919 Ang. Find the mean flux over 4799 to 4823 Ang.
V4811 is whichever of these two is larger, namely 6.60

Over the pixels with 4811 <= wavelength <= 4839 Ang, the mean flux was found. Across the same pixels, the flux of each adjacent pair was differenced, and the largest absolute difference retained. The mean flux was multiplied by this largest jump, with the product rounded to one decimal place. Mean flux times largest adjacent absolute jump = 1.0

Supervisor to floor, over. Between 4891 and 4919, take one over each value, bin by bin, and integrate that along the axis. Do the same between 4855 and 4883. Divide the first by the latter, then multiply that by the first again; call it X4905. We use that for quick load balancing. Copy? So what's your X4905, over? 4.58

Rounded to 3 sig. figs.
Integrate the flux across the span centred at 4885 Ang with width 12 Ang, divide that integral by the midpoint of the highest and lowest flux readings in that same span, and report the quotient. 12.1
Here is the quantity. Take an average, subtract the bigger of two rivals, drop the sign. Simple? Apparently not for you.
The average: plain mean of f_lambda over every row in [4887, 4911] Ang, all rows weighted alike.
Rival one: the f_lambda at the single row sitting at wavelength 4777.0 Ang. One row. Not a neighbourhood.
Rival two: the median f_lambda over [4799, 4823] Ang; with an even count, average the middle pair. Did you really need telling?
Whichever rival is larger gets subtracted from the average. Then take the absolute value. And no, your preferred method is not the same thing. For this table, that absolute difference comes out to 0.397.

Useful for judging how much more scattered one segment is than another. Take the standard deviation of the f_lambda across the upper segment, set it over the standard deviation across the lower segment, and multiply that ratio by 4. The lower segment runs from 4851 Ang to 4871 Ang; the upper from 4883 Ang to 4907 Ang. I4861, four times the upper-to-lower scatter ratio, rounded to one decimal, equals 1.6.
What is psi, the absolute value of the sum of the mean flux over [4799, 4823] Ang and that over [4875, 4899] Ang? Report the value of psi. 12.9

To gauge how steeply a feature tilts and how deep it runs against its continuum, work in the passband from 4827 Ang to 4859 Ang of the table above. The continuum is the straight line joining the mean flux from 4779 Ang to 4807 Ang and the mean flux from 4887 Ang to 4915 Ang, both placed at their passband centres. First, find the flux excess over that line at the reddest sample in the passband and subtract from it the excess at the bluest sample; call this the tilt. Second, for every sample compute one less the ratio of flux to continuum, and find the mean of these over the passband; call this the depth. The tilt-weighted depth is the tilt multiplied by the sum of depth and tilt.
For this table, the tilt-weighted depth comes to 0.262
